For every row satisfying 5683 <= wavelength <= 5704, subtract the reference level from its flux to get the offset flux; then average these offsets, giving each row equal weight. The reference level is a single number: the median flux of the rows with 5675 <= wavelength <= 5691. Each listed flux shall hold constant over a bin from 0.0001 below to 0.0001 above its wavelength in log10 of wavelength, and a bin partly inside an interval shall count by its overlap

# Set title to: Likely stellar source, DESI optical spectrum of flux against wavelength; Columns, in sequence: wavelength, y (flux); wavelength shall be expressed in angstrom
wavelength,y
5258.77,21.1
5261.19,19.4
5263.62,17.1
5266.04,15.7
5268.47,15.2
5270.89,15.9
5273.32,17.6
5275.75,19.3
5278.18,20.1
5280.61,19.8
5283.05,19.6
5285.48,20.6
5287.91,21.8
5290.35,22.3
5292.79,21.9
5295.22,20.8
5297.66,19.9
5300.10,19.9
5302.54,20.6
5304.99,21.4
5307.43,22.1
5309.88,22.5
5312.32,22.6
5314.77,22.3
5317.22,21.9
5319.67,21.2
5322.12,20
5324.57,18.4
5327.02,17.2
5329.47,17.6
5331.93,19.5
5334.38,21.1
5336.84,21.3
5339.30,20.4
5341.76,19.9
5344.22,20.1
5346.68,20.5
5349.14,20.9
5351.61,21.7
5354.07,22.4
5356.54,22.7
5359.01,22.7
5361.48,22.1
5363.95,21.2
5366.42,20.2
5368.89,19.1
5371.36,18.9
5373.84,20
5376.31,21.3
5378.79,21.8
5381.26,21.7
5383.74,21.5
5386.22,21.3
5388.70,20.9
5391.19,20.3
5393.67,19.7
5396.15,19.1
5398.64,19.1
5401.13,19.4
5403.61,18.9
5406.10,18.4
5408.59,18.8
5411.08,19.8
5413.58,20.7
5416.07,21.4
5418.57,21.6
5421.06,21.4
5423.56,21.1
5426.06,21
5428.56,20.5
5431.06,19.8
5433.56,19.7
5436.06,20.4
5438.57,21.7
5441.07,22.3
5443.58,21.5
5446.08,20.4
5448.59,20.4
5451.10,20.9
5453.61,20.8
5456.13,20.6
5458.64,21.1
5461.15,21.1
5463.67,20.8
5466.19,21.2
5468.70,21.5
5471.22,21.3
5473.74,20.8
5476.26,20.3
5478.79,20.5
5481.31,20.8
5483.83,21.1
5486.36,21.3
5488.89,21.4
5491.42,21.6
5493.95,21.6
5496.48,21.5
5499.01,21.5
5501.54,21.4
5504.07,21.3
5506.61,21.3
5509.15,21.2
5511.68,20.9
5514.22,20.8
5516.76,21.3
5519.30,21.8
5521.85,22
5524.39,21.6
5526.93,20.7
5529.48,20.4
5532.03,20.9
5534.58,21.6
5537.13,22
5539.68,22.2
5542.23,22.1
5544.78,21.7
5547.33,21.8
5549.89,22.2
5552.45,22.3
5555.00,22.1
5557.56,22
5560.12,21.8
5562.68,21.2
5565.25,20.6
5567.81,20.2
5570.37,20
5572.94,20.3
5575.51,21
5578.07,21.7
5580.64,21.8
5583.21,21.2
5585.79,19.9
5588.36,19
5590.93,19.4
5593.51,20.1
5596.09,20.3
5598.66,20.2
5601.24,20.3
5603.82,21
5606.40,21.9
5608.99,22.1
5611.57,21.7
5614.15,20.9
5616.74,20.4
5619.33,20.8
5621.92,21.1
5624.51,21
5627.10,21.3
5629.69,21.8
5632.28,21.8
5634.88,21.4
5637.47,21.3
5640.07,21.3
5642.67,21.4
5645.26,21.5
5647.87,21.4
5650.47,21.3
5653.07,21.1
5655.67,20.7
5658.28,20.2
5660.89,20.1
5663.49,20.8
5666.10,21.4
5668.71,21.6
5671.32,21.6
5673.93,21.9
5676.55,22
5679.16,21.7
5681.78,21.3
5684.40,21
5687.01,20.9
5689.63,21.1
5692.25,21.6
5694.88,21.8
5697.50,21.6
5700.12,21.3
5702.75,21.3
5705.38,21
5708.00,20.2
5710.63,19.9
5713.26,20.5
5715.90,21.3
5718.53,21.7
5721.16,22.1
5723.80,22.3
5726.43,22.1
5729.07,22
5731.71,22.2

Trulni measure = 0.1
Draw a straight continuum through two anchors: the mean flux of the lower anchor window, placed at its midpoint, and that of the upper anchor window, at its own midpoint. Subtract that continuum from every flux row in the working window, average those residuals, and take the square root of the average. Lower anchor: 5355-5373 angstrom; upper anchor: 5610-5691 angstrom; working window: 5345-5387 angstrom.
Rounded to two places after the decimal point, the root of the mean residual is 0.43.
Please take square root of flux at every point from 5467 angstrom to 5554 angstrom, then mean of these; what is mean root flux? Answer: 4.62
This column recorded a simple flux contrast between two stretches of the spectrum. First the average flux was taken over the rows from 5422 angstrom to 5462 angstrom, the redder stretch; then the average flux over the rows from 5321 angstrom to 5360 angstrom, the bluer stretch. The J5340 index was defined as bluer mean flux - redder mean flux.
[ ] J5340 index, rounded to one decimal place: -0.4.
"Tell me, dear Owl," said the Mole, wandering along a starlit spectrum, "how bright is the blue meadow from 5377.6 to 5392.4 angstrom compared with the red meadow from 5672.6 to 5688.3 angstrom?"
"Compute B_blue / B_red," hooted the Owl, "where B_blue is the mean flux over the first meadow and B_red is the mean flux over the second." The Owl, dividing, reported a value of 0.990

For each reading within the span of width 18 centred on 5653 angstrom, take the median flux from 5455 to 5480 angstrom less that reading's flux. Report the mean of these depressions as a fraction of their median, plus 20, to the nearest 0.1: 19.7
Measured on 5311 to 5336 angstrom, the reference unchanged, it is 21.9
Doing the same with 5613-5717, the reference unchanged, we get 20.6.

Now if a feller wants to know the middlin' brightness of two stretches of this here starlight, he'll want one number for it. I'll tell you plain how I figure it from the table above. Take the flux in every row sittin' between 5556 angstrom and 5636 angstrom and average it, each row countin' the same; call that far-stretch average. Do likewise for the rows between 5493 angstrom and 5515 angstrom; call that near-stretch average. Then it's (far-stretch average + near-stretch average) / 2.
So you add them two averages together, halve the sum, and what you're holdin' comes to 21.1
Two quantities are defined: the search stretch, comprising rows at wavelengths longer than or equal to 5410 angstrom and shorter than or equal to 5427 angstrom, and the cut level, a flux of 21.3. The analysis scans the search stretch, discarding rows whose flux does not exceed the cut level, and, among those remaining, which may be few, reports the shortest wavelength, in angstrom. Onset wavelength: 5416.07 angstrom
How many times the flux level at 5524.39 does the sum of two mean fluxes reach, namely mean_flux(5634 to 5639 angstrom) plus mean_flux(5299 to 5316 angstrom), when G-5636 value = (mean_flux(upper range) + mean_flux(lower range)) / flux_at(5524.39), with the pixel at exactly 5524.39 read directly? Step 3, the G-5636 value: 1.99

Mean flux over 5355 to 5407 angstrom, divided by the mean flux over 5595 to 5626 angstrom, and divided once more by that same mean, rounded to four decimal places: 0.0466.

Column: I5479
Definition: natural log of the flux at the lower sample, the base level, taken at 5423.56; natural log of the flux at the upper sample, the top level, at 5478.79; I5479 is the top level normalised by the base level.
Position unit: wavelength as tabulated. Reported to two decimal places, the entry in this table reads 0.99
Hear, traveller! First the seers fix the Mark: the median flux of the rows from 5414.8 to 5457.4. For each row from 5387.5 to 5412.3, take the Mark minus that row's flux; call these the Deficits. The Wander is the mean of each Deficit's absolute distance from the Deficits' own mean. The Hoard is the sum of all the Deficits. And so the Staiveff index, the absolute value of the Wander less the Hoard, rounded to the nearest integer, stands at 14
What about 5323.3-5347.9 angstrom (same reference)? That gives 12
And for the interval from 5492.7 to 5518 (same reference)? 4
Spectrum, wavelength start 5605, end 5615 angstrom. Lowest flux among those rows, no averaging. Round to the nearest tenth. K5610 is 20.9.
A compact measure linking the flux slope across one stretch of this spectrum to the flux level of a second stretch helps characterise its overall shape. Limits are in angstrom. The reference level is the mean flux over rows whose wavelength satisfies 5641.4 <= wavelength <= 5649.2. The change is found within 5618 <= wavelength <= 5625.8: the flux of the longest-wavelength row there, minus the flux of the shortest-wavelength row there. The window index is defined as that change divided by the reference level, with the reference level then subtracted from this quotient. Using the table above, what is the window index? -21.4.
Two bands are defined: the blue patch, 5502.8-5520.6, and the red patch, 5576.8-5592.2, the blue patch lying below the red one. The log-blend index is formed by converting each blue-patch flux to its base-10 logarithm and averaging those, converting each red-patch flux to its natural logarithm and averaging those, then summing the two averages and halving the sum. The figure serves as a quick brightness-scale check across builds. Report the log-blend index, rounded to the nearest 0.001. 2.173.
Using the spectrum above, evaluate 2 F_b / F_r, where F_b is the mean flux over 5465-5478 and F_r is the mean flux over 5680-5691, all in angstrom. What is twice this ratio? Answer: 1.99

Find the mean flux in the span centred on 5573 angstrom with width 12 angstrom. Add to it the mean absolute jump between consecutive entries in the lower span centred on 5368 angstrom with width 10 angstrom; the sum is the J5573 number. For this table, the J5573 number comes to 21.4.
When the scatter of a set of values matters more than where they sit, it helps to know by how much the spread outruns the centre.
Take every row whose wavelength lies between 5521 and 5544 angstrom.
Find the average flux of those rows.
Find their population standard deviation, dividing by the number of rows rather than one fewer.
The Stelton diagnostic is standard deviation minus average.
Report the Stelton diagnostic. -20.9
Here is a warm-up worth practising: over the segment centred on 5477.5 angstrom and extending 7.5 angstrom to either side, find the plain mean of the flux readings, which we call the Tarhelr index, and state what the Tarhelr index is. 20.8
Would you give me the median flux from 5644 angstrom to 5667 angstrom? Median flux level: 21.1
